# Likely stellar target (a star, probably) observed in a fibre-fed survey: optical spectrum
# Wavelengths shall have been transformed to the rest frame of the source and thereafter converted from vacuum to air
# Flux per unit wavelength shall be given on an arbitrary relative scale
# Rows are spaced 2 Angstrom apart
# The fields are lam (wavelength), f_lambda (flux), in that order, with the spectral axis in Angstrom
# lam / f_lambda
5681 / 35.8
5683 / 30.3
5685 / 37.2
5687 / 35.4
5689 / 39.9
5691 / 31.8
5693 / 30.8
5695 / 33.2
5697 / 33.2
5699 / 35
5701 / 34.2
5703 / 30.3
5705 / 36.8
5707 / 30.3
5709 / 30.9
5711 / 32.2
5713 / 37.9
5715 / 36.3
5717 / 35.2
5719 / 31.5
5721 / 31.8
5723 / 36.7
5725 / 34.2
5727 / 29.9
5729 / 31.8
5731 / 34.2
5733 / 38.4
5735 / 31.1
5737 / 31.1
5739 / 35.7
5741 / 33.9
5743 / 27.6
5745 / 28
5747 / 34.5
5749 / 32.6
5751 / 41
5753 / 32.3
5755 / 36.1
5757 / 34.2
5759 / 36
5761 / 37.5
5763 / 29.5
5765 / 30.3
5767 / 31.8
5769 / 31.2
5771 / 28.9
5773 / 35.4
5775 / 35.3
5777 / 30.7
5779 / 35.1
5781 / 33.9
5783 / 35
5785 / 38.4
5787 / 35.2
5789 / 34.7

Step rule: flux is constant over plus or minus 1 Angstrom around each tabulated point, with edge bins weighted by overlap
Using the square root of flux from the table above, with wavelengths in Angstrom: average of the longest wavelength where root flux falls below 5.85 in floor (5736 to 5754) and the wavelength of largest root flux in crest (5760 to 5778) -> 5757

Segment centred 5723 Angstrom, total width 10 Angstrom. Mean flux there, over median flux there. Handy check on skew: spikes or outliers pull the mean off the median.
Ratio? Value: 1.03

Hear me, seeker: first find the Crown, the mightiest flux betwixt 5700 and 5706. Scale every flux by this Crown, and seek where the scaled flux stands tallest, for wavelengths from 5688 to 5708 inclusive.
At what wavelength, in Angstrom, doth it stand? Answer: 5689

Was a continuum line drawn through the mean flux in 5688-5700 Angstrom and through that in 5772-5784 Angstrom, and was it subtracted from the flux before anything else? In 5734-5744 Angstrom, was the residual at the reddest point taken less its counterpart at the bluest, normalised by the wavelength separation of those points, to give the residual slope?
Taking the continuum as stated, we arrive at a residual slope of -0.44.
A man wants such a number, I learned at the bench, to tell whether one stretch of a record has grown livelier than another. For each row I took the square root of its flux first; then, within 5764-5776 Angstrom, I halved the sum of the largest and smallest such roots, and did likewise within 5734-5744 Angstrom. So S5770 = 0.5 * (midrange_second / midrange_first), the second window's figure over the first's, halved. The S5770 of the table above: 0.496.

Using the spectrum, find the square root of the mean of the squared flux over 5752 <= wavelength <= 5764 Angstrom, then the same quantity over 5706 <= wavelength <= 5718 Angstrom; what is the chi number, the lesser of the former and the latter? 33.9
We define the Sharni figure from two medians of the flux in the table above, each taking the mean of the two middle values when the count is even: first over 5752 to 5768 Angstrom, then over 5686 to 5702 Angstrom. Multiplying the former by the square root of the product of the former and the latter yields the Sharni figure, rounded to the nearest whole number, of 1113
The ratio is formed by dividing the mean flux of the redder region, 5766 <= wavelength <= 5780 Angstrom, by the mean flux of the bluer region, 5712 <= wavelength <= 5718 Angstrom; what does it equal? 0.89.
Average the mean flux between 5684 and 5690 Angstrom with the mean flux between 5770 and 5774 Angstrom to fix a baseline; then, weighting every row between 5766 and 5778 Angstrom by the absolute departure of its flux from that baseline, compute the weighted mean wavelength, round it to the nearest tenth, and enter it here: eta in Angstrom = 5771.5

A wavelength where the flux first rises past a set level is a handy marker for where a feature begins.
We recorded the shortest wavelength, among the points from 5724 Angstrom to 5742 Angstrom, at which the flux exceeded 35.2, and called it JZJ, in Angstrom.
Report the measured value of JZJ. 5733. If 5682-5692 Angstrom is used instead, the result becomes 5685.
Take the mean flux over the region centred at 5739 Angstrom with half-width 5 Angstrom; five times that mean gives 159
